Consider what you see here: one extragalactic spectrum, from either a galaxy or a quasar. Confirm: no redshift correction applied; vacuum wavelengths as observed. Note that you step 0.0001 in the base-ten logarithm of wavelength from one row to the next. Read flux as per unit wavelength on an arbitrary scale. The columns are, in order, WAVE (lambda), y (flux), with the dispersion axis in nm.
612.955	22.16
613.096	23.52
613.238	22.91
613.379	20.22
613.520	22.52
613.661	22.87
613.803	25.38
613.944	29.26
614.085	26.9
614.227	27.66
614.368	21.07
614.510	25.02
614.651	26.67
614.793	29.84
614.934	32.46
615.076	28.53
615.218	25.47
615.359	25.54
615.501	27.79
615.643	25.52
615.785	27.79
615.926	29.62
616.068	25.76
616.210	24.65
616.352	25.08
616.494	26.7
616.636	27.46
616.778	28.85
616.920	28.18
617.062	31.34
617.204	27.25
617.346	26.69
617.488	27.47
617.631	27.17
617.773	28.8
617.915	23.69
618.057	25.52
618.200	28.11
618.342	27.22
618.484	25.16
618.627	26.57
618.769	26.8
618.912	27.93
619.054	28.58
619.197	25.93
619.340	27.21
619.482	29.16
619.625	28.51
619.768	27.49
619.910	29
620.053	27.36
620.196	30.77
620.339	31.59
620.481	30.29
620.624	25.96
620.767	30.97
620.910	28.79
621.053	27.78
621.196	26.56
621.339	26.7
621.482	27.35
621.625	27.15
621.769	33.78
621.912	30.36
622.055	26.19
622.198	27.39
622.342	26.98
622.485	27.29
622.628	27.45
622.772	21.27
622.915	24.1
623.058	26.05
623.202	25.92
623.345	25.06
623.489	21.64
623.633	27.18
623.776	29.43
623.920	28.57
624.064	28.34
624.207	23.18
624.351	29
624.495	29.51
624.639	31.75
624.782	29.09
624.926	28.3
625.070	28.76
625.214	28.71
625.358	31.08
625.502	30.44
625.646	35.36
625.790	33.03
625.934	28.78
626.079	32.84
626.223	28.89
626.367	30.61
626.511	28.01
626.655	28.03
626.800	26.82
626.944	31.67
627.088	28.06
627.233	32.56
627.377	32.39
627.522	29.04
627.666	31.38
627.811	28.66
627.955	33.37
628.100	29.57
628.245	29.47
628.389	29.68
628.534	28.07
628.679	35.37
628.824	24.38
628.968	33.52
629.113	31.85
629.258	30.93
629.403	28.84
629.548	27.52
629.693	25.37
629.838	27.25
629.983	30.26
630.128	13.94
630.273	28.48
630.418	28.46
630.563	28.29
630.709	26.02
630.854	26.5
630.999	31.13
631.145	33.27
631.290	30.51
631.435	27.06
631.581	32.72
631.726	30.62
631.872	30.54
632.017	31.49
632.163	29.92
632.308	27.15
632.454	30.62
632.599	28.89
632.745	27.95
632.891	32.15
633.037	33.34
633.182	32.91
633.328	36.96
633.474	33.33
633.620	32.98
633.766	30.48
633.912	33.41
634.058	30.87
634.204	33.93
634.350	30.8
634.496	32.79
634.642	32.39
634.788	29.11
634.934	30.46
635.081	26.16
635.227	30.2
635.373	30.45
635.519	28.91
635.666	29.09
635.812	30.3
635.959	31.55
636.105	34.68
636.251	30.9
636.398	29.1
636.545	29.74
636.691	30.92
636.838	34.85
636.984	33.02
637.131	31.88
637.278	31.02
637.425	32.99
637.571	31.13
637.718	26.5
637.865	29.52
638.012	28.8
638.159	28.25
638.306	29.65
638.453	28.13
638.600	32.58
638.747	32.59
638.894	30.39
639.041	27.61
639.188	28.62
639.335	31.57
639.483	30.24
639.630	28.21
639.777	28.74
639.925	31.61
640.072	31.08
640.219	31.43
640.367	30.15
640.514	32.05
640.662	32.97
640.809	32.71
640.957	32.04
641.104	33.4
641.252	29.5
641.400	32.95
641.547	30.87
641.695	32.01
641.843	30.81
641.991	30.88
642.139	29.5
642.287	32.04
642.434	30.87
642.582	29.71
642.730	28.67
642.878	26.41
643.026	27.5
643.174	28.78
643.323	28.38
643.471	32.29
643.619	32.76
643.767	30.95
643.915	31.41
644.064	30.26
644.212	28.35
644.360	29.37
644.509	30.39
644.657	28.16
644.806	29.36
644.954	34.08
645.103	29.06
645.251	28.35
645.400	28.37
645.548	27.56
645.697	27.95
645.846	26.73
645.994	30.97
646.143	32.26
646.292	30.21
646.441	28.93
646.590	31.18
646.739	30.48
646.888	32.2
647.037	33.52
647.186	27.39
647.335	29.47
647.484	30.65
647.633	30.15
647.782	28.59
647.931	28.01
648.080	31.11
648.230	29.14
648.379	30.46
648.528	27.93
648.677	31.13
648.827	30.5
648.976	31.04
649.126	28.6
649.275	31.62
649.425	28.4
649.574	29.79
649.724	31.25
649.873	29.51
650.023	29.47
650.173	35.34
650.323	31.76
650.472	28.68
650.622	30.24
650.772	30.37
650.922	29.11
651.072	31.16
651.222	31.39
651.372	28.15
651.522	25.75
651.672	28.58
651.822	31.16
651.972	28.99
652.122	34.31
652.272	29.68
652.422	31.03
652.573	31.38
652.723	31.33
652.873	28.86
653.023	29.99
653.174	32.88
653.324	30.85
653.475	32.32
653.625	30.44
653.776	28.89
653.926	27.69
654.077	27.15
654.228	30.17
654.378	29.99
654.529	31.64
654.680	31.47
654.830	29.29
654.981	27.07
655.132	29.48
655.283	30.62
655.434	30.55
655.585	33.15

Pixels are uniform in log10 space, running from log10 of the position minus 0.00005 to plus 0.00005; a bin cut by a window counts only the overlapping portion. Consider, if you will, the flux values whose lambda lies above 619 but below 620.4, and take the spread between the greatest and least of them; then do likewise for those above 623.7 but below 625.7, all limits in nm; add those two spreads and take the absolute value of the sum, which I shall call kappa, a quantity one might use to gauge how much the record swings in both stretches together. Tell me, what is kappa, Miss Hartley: 18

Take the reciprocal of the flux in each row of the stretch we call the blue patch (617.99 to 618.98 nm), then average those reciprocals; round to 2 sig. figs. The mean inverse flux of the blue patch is 0.037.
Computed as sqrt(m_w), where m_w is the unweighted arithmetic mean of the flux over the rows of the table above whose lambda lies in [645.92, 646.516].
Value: 5.53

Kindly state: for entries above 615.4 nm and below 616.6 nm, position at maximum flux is 615.926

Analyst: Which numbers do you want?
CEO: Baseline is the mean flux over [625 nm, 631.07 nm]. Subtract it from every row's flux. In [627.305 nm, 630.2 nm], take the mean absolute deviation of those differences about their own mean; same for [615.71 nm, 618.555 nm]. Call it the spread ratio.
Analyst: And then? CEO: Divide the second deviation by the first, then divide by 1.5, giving 0.32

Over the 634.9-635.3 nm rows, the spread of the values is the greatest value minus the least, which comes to 4.3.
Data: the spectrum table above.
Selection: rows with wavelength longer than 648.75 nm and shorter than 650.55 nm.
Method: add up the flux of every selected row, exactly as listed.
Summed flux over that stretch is 366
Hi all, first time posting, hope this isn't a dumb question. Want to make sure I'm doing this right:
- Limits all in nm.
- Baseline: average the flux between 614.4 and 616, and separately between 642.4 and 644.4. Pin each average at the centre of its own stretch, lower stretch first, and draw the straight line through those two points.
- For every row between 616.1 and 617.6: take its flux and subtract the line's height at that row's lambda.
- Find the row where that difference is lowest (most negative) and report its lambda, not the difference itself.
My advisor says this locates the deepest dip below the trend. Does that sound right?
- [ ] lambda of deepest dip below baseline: 616.210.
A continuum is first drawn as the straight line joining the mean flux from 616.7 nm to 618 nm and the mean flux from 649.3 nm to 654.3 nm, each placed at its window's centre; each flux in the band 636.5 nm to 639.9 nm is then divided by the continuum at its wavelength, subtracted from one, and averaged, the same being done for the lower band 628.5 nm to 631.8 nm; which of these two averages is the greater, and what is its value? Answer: -0.003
